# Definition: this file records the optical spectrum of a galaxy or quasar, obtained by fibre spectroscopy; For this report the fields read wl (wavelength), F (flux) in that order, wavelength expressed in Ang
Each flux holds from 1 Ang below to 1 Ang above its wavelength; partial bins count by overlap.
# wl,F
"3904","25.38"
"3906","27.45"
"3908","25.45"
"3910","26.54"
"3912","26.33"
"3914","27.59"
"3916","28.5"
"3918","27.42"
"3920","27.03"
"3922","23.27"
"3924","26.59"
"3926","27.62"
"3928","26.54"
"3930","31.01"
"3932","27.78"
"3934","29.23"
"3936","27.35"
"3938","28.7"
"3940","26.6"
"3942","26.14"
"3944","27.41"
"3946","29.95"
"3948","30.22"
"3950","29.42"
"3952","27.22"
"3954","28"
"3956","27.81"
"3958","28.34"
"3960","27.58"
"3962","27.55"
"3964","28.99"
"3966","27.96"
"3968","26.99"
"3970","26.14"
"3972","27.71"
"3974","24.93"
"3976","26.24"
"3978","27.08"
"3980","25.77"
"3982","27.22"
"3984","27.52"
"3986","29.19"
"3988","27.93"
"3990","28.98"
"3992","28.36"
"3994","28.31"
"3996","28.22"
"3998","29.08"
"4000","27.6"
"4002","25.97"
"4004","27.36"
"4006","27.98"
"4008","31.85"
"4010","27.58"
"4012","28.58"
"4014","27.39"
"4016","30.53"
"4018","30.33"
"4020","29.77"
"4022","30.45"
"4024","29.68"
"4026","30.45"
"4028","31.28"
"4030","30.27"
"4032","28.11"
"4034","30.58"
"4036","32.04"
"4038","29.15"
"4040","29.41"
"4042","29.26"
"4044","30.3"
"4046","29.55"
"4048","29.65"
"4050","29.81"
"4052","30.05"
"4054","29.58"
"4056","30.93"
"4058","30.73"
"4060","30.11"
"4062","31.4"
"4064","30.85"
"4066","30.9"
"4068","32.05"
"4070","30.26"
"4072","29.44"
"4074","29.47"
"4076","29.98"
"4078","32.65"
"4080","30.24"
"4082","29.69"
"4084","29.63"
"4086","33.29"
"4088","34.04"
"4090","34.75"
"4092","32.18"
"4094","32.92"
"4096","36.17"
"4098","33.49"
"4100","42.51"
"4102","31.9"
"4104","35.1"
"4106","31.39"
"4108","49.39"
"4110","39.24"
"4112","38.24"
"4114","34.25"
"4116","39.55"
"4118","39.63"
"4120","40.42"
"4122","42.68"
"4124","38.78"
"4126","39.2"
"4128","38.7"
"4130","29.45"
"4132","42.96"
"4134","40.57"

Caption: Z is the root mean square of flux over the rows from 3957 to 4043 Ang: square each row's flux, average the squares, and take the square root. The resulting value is 28.6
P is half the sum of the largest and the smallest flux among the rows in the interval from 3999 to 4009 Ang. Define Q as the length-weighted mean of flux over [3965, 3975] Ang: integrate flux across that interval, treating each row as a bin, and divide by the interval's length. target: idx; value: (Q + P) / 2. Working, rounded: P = 28.9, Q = 26.7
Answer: 27.8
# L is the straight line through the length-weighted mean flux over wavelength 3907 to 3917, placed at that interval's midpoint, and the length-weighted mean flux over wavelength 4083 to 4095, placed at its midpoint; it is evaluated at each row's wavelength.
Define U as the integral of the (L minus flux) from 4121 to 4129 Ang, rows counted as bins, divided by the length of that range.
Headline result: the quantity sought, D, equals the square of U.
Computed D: 34.0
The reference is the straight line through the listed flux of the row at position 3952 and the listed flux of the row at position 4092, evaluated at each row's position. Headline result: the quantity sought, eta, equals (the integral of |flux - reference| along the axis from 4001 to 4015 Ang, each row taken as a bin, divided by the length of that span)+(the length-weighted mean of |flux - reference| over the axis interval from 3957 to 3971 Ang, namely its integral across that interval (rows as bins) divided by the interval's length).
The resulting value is 2.6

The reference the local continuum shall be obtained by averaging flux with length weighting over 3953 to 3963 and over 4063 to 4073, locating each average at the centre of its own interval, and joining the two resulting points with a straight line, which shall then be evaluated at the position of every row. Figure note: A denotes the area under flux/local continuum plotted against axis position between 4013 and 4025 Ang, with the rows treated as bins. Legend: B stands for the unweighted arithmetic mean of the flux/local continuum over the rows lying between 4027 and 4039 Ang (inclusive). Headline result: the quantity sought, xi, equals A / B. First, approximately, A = 12.1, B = 1.01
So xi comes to 11.9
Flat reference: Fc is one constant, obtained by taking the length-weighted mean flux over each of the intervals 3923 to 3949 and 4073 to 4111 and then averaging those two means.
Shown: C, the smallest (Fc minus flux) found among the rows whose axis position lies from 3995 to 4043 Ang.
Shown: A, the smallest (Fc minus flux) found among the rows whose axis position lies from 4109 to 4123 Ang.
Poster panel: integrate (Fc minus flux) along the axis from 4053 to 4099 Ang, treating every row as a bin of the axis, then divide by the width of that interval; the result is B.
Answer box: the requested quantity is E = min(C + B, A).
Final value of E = -11.6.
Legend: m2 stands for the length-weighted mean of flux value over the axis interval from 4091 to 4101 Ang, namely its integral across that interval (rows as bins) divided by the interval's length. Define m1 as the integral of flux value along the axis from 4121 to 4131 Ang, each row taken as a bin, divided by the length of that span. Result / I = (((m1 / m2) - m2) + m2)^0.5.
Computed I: 1.03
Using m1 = 38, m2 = 35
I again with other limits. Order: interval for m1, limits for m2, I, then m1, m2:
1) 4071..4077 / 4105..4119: 0.87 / 30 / 39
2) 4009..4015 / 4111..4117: 0.86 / 28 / 37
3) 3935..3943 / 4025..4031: 0.94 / 27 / 31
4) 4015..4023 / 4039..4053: 1.01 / 30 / 30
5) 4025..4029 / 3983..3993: 1.04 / 31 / 28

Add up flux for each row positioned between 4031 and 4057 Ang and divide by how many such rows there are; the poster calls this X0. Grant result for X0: 29.9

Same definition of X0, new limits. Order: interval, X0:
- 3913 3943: 27.4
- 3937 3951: 28.3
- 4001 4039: 29.4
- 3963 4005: 27.5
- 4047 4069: 30.6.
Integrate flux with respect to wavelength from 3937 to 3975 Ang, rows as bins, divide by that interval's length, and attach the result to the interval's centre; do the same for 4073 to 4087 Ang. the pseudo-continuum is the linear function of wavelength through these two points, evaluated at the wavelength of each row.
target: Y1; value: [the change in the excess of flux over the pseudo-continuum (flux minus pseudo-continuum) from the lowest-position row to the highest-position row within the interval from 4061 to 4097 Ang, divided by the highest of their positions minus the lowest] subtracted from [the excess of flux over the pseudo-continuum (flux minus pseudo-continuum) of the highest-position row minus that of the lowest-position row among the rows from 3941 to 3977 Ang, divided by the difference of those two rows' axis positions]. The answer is -0.14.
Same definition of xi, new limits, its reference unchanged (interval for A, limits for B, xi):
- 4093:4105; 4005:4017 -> 13.6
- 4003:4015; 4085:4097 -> 10.8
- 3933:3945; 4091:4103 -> 10.9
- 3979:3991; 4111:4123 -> 9.5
